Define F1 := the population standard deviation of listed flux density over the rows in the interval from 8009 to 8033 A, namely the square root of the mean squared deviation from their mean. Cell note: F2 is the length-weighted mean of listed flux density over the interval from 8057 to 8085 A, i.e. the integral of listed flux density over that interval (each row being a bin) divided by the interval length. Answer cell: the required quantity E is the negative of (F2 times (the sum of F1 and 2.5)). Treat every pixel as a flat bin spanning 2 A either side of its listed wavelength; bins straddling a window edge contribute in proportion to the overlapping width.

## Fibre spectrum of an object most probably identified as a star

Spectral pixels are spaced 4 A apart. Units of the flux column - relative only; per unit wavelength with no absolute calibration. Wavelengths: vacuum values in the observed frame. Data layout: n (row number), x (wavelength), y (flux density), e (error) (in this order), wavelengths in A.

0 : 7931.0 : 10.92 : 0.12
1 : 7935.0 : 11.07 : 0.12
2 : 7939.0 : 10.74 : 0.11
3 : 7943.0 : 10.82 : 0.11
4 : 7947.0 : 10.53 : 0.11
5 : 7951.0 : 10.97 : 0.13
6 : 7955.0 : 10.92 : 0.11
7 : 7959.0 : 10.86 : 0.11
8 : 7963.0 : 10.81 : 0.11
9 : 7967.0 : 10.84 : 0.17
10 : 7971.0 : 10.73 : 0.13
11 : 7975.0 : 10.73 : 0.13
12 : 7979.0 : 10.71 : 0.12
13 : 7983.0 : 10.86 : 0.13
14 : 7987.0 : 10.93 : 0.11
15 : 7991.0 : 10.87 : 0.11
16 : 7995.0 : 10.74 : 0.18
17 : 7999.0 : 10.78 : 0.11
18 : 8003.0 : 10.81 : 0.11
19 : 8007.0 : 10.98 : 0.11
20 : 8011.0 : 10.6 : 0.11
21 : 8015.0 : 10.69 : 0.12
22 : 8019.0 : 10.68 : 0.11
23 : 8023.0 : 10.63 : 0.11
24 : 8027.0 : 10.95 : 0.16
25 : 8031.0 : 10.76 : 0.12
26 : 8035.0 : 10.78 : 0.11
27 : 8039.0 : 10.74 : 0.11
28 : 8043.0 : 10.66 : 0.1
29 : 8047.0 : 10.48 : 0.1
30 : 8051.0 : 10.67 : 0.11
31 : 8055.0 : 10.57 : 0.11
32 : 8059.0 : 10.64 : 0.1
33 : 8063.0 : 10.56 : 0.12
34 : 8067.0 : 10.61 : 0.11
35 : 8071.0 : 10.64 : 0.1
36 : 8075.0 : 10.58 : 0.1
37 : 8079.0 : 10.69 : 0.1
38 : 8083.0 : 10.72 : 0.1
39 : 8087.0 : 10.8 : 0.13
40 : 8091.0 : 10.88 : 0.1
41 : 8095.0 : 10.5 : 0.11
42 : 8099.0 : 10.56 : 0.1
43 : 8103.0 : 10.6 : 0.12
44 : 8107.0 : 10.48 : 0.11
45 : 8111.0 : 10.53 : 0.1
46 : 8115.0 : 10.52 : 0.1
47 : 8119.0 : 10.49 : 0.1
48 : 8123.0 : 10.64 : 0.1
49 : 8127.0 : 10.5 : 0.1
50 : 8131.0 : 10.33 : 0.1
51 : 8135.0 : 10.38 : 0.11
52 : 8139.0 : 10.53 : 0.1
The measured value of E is -27.8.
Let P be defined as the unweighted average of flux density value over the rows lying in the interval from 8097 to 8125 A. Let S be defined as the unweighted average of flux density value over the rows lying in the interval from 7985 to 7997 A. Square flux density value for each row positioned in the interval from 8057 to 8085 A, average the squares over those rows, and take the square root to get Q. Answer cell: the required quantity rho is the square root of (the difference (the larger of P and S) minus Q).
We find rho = 0.46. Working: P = 10.5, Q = 10.6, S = 10.8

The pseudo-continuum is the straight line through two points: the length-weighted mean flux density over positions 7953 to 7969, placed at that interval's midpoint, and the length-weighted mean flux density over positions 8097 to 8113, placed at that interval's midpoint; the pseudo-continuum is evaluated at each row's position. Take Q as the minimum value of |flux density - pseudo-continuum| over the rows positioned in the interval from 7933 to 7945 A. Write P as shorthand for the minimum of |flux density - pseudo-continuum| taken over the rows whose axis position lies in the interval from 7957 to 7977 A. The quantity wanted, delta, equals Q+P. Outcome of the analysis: 0.08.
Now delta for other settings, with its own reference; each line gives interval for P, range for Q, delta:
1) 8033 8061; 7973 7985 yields 0.05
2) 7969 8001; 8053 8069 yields 0.01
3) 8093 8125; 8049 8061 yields 0.00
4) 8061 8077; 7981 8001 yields 0.02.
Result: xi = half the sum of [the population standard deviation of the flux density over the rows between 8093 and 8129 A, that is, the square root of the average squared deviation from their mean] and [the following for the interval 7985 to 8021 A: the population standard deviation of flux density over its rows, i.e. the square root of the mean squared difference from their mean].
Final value 0.084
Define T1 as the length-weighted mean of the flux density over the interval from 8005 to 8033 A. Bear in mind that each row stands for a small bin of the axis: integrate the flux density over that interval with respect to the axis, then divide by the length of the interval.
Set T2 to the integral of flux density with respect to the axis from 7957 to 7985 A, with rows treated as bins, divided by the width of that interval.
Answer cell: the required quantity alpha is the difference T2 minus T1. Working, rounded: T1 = 10.8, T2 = 10.8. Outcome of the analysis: 0.04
